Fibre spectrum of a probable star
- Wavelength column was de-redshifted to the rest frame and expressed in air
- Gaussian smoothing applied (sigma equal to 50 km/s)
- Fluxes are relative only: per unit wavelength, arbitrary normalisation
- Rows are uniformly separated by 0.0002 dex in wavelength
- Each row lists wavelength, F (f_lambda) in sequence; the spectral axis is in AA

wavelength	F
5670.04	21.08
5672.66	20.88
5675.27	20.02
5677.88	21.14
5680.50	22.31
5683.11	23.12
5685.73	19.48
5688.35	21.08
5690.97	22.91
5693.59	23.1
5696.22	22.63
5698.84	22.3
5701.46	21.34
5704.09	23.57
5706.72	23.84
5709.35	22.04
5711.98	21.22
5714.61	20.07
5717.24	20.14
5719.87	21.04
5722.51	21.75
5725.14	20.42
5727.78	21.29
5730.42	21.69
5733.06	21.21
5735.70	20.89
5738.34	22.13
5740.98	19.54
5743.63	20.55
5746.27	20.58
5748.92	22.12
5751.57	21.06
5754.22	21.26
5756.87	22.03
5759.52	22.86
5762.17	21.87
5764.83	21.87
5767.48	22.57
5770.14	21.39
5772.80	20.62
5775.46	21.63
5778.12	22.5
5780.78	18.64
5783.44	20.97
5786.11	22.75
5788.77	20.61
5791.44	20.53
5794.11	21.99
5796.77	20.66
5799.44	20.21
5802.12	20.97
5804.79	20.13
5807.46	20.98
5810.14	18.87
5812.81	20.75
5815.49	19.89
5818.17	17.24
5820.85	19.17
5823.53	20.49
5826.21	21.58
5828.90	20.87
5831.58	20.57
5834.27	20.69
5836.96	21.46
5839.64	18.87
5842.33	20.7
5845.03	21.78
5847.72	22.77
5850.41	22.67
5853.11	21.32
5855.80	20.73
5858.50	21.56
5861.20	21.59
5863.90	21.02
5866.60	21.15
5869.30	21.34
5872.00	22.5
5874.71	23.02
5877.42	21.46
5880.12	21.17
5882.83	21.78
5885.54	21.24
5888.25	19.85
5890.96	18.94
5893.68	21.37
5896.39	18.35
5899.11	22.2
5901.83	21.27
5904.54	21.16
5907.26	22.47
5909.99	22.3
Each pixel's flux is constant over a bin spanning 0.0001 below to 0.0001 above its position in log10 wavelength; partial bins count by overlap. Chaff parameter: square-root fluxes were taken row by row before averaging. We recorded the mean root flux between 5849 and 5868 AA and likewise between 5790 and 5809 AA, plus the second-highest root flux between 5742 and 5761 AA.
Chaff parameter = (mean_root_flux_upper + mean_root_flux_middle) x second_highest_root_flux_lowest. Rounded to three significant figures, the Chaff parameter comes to 43.2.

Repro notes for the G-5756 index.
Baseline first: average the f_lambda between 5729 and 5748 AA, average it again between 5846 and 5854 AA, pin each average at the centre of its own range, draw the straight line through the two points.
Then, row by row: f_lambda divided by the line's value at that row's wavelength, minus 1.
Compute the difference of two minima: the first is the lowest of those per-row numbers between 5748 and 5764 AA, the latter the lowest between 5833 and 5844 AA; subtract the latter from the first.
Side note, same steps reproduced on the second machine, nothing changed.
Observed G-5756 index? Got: 0.15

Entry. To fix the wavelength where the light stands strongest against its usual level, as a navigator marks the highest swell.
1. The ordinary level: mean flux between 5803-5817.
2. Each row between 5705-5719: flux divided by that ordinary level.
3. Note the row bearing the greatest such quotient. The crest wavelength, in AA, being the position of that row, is 5706.72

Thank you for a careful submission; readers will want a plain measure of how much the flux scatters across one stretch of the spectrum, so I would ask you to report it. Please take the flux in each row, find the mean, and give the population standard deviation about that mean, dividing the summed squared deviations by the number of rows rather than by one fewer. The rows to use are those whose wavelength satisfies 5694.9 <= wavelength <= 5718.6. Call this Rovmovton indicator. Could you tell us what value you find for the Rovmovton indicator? 1.3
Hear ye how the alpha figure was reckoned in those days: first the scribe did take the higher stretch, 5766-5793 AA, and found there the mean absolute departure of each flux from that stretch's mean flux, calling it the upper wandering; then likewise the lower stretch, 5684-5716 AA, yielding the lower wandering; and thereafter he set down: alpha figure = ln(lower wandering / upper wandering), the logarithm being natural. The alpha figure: 0.2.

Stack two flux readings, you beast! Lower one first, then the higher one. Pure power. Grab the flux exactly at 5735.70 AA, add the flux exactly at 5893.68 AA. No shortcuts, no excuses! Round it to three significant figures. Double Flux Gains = 42.3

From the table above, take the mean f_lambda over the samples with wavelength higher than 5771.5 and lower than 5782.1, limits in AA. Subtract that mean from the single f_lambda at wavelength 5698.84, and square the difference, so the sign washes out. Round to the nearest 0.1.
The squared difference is 2.1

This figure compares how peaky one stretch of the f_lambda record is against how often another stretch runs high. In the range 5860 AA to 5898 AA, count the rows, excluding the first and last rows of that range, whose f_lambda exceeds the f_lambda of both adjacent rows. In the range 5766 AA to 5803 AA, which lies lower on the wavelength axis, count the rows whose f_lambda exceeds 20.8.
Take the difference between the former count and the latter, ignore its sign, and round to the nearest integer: 5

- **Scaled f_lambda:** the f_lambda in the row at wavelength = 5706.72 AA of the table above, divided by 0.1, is 238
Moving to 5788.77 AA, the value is 206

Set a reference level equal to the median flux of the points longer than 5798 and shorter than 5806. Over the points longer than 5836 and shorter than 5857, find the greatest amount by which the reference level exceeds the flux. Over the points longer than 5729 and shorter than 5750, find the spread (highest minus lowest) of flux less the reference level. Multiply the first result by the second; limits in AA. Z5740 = 3.5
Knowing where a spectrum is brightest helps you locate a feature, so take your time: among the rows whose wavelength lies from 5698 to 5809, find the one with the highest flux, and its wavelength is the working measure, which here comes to 5706.72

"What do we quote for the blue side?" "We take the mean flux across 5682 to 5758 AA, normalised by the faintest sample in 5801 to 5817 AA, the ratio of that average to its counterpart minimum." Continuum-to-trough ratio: 1.141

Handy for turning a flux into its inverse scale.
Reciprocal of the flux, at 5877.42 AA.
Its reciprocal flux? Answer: 0.0466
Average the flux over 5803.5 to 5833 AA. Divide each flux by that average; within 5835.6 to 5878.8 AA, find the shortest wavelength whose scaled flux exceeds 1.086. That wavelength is 5845.03 AA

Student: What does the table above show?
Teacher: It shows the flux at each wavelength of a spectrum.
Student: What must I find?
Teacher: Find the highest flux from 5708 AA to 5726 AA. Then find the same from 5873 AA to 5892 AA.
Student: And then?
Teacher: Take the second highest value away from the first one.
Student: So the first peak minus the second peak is -1.0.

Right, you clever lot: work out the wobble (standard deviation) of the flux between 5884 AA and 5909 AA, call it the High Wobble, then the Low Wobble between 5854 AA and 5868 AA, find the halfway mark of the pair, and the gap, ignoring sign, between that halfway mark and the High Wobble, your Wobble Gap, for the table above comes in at 0.5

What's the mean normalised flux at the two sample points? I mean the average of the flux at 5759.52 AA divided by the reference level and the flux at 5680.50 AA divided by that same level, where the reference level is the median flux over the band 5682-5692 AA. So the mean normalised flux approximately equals 1.03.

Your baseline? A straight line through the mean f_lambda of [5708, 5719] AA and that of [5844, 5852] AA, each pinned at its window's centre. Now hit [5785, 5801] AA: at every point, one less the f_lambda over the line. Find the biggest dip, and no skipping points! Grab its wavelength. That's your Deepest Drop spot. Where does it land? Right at 5799.44 AA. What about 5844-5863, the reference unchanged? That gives 5855.80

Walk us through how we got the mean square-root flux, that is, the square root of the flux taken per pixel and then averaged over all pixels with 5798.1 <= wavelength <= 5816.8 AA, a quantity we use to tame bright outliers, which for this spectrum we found 4.50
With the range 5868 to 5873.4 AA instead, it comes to 4.68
